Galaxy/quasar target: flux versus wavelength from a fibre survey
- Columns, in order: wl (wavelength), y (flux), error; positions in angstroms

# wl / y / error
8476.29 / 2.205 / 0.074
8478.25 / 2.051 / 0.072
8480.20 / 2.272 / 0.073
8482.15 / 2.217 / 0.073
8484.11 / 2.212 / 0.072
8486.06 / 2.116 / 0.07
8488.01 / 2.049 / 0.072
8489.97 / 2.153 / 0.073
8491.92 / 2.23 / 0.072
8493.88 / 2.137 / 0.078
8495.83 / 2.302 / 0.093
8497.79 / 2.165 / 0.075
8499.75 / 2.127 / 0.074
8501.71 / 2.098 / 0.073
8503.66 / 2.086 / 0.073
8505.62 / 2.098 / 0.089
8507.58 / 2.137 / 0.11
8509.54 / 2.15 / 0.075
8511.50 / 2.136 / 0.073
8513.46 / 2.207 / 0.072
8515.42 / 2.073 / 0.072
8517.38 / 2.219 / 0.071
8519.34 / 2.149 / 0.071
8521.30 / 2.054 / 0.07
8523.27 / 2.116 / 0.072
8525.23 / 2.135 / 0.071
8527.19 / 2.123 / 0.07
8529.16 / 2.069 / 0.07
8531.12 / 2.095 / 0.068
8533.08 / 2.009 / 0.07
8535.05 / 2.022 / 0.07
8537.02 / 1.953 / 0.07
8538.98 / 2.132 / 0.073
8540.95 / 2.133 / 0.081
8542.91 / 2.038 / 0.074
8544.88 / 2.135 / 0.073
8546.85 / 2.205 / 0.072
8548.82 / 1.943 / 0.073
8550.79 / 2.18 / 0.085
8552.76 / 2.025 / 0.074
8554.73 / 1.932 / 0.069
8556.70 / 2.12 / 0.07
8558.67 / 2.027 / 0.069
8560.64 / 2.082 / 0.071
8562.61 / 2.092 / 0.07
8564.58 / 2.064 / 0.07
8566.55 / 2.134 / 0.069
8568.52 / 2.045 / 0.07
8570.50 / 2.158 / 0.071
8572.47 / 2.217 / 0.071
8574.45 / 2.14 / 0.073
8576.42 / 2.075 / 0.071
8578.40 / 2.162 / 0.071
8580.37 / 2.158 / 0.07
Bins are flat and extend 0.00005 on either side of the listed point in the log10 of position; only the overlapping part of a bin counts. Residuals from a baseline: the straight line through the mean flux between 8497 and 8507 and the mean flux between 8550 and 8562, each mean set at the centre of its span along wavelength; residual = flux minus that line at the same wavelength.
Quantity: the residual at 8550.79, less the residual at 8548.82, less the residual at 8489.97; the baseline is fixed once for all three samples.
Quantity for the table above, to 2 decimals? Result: 0.21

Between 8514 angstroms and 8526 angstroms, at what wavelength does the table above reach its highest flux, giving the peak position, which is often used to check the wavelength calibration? 8517.38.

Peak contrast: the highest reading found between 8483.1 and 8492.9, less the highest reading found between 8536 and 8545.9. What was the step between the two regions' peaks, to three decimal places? 0.095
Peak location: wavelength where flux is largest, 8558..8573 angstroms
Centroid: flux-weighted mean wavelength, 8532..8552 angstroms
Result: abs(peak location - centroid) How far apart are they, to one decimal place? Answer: 30.4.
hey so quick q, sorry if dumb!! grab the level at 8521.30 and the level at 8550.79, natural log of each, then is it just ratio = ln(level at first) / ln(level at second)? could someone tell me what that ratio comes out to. 0.92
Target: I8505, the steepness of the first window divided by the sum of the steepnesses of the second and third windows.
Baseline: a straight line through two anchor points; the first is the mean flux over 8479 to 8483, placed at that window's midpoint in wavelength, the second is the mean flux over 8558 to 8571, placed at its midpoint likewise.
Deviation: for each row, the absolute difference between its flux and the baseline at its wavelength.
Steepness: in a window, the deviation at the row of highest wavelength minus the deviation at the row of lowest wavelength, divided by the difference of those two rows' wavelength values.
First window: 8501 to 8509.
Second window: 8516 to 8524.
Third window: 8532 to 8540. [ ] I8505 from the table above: 0.4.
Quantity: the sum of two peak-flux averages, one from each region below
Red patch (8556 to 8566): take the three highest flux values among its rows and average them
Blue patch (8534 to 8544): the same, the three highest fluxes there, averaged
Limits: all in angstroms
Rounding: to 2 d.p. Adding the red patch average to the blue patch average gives 4.20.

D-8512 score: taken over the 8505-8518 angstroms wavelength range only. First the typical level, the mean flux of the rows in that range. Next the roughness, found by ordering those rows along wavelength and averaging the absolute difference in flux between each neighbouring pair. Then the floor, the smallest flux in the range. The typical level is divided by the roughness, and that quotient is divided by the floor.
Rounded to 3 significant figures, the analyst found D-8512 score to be 14.9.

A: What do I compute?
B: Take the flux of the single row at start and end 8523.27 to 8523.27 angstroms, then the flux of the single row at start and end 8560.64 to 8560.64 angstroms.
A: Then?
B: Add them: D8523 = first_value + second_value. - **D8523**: 4.20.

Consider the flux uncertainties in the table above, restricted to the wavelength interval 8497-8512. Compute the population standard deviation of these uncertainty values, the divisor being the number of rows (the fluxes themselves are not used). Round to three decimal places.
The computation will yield 0.012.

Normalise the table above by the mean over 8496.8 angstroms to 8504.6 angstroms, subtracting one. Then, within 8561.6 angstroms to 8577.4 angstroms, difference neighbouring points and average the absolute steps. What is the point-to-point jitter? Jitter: 0.03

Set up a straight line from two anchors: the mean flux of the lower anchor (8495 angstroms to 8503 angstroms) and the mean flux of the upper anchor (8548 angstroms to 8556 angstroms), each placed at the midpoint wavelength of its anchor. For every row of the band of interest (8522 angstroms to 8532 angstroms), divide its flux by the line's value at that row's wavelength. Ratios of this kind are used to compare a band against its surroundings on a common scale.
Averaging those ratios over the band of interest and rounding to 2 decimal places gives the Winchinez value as 1.01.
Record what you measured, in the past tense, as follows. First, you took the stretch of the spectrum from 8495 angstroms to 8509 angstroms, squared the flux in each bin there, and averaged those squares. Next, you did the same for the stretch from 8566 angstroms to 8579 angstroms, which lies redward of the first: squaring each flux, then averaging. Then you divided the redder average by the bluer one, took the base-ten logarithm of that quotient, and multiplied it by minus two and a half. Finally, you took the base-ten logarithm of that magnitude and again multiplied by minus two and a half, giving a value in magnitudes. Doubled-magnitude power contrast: 4.8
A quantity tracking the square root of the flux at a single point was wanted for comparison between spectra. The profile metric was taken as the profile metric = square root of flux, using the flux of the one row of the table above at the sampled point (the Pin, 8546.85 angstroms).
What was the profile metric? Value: 1.48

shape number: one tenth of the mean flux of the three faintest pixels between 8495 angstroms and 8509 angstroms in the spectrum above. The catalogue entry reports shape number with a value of 0.209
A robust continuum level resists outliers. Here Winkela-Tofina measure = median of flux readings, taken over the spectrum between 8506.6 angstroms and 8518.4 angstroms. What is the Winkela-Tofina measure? 2.14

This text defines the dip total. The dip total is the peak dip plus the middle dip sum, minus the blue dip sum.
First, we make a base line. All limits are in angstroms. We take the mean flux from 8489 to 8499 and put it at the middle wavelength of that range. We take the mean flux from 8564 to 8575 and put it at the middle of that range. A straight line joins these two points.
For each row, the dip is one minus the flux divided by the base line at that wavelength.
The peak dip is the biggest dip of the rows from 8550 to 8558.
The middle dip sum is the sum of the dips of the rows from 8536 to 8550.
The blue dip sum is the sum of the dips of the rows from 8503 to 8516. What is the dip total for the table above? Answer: 0.16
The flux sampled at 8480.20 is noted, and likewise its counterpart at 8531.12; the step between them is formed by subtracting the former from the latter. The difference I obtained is -0.18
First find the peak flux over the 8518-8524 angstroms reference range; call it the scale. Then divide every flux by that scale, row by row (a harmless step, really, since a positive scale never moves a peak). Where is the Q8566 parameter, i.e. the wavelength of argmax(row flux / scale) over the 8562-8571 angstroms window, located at 8570.50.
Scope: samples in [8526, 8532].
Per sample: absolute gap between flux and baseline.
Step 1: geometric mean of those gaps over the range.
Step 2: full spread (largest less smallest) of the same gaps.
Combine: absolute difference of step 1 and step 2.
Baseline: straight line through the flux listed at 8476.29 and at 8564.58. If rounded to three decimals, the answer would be 0.041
